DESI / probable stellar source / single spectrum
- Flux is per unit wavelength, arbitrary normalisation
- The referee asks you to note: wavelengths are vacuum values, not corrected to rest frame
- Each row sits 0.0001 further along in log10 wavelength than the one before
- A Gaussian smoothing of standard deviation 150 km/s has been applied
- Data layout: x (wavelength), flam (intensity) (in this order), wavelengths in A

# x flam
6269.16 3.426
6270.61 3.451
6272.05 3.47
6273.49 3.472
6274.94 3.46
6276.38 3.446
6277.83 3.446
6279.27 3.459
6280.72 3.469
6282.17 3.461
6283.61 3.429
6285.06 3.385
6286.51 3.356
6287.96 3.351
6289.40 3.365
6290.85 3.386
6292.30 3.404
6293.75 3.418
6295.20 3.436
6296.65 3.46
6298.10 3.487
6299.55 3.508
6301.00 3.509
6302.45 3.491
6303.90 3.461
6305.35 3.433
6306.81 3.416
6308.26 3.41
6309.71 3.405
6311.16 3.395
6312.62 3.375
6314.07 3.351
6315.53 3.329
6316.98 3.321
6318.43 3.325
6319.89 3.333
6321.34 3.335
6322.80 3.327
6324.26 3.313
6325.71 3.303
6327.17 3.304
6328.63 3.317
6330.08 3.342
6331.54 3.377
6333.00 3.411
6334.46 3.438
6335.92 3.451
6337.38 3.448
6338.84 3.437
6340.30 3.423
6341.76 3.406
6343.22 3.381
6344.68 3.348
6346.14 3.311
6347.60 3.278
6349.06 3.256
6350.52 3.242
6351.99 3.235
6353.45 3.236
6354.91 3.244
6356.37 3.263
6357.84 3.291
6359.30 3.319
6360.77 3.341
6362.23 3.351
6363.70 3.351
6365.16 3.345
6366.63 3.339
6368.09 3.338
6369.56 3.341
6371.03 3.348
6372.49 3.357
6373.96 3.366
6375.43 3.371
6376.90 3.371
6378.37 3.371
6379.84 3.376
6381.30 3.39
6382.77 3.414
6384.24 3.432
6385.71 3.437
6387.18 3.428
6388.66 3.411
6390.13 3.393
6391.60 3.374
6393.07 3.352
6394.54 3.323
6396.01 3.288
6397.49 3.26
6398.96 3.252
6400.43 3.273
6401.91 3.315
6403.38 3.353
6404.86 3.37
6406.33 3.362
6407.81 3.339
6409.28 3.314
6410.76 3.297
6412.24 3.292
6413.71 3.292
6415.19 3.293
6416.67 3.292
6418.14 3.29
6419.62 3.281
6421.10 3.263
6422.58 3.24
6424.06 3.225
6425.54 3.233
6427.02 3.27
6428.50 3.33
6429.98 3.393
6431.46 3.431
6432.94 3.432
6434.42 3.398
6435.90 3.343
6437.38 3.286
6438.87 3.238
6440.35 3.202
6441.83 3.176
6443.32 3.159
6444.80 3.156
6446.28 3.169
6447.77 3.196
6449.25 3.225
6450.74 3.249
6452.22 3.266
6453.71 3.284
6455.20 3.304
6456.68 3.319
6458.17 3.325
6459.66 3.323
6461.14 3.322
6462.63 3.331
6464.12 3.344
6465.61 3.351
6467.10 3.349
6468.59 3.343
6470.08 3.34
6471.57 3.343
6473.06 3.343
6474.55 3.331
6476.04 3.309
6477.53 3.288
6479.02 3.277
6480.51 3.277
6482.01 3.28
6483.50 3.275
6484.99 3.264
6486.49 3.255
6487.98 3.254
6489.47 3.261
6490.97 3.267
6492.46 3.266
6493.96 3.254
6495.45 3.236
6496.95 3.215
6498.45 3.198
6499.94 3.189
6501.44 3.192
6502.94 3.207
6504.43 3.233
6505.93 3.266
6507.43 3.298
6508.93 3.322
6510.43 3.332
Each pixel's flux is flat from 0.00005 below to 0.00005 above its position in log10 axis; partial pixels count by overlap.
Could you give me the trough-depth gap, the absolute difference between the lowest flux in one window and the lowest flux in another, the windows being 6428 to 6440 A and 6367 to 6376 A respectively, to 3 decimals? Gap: 0.100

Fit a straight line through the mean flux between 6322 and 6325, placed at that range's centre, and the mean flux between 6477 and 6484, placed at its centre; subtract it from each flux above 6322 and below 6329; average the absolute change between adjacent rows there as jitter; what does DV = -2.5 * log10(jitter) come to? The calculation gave 5.1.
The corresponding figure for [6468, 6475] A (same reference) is 5.9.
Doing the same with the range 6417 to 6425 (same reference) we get 4.5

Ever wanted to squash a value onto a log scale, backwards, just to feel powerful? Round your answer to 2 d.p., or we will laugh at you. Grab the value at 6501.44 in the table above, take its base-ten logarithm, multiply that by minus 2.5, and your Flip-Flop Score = -1.26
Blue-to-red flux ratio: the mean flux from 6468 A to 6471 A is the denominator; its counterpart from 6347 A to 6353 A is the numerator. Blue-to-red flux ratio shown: 0.973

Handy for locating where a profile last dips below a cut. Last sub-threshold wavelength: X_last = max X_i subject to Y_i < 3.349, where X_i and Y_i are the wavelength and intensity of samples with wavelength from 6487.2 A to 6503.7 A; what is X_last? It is 6502.94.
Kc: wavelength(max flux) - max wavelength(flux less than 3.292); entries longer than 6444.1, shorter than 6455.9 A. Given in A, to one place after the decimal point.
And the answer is 1.5 A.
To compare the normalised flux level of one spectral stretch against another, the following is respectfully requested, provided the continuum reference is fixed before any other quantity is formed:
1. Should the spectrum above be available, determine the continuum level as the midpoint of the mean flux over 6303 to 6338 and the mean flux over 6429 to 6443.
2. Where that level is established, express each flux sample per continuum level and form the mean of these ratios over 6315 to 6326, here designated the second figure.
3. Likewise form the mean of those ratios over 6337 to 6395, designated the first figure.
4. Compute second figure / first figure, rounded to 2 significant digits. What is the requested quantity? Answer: 0.99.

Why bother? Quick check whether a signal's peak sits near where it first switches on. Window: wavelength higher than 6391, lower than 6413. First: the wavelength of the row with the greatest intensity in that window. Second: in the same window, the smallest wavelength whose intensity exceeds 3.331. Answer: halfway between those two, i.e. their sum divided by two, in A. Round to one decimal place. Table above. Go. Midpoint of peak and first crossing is 6391.6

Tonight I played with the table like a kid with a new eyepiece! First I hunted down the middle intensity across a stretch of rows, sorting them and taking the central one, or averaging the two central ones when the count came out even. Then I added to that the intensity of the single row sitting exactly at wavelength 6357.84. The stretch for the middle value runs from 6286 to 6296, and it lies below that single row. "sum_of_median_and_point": 6.68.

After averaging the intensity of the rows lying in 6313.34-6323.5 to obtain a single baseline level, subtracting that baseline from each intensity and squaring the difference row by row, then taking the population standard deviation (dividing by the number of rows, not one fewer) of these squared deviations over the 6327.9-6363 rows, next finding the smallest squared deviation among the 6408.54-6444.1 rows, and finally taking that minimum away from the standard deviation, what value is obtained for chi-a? 0.0045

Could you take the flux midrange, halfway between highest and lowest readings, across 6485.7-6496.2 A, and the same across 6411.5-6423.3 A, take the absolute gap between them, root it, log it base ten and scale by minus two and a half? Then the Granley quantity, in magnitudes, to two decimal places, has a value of 2.28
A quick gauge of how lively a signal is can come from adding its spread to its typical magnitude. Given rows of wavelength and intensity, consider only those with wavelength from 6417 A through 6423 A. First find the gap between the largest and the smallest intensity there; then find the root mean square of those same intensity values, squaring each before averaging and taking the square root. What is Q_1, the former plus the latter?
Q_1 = 3.32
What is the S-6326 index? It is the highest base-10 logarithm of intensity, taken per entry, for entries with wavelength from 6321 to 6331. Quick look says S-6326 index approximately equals 0.524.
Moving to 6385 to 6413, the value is 0.536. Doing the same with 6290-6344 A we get 0.545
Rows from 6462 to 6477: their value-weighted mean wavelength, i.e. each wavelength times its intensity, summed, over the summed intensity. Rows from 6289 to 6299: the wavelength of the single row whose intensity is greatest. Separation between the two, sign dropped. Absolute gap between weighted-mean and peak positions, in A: 171.2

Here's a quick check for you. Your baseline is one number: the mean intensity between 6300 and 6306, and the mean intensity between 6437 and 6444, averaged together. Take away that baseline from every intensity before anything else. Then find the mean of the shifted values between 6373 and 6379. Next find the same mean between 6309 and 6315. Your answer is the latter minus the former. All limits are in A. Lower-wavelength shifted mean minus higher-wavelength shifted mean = 0.01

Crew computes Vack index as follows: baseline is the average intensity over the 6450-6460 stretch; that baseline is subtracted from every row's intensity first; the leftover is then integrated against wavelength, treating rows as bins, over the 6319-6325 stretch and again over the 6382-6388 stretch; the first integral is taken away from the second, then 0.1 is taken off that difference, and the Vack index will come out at 0.5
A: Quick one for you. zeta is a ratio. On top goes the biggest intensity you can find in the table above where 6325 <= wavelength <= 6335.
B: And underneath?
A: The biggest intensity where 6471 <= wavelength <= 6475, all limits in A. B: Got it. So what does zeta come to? 1.03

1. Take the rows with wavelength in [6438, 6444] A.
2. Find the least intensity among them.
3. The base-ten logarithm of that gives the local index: 0.500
